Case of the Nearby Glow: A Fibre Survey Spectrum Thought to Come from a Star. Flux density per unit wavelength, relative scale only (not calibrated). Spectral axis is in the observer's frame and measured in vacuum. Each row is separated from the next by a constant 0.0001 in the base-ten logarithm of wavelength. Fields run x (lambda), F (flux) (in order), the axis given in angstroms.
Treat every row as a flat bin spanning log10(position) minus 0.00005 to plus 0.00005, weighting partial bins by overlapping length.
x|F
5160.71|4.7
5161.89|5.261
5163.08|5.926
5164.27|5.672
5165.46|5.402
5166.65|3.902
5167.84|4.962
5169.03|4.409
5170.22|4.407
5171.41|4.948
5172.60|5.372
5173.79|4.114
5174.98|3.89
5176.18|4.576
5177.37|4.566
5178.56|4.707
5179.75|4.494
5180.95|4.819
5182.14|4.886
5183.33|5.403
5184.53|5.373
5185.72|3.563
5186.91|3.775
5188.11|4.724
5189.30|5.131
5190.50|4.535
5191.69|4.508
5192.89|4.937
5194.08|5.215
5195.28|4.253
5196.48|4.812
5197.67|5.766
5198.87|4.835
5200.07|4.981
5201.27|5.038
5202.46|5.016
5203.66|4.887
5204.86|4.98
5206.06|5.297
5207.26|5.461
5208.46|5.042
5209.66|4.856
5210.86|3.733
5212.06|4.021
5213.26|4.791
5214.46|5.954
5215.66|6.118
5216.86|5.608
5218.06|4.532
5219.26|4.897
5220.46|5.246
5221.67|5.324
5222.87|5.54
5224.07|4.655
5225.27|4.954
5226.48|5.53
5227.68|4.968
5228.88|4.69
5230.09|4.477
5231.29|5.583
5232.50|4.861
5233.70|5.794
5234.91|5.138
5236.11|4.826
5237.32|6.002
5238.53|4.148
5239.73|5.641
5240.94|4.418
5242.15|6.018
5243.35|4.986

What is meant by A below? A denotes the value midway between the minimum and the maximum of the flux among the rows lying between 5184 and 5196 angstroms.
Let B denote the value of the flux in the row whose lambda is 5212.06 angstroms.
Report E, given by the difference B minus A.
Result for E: -0.4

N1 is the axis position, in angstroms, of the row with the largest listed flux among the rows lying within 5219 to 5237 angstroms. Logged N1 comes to 5233.70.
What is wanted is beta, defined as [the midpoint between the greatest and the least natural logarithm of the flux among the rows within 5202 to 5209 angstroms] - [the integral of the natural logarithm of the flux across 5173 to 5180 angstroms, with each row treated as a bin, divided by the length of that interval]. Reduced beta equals 0.16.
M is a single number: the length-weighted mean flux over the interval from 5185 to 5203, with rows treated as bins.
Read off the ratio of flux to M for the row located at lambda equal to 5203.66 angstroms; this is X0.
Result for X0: 1.03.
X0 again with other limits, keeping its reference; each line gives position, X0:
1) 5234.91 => 1.08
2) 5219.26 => 1.03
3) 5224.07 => 0.98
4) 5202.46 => 1.06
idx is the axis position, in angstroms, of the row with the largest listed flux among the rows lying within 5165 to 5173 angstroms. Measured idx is 5165.46 angstroms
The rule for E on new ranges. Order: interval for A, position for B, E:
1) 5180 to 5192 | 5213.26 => 0.3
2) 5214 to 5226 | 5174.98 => -1.4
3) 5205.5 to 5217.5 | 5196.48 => -0.1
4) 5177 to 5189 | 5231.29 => 1.1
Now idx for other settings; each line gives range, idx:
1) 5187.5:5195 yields 5194.08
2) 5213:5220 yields 5215.66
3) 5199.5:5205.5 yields 5201.27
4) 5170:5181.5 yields 5172.60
